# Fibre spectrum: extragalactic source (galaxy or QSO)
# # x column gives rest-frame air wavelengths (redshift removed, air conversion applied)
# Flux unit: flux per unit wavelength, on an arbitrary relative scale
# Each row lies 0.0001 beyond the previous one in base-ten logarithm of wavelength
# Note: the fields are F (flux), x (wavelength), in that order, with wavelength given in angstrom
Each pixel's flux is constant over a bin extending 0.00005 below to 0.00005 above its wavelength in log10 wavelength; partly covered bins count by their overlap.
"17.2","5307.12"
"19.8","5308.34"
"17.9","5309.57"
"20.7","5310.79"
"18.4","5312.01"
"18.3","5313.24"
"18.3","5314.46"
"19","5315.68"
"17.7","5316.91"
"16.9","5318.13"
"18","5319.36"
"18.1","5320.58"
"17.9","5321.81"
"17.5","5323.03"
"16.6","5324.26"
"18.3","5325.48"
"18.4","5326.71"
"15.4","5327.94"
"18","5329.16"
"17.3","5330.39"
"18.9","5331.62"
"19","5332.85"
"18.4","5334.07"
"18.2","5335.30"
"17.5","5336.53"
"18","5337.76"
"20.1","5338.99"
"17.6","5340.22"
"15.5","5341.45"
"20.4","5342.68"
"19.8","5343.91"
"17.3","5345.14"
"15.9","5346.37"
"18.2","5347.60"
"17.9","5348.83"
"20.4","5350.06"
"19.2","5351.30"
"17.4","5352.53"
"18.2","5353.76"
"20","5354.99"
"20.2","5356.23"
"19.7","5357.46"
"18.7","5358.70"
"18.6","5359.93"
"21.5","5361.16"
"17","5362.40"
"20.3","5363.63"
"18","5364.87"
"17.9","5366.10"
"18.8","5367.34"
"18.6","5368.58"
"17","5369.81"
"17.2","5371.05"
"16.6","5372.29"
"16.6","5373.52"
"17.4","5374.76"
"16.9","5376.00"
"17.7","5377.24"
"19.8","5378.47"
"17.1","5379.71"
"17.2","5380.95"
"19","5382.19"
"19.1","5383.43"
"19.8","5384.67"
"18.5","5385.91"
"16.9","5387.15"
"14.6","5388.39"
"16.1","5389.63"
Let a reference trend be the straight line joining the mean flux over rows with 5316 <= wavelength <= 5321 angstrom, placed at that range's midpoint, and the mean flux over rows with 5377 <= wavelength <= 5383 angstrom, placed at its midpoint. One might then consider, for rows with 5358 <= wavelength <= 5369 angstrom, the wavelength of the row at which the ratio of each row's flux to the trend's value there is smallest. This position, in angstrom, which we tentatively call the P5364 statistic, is 5362.40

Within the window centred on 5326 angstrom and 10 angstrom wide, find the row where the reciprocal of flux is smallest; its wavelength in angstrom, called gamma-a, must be 5326.71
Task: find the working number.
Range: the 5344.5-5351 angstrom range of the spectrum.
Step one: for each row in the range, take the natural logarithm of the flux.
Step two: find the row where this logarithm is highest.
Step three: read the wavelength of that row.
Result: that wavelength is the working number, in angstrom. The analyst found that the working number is 5350.06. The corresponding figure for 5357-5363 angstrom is 5361.16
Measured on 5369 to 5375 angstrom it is 5374.76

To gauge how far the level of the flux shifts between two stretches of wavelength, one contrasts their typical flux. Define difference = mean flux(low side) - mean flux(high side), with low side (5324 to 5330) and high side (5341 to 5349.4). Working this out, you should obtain -0.5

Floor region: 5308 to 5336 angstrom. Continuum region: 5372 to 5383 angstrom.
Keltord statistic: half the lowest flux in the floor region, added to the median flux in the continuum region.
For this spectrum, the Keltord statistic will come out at 24.9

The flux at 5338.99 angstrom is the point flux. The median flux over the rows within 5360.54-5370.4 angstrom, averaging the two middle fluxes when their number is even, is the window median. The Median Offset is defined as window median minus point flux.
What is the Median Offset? -1.8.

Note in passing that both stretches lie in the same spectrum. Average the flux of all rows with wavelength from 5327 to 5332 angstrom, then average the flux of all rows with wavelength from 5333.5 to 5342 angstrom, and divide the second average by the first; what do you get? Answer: 1.03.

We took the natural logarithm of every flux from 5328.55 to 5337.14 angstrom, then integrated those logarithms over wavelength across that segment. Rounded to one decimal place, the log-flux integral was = 24.9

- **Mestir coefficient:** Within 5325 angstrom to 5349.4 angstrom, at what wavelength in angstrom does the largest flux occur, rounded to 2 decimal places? 5342.68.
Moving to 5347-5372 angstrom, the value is 5361.16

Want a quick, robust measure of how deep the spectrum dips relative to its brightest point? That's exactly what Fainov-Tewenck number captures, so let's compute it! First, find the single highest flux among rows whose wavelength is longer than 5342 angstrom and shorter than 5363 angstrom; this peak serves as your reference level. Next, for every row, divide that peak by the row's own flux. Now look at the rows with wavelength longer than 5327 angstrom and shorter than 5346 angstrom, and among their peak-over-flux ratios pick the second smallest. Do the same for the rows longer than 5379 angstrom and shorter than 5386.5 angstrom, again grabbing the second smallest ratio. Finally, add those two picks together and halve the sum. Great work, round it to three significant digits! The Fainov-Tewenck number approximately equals 1.10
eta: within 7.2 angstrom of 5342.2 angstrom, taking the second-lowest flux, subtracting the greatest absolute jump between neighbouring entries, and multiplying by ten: 110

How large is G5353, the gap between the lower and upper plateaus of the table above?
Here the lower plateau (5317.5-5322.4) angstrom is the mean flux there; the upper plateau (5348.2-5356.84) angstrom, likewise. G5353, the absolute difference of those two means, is 1.3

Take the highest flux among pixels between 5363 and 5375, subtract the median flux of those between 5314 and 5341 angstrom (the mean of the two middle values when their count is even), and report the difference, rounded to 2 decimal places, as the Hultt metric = 2.30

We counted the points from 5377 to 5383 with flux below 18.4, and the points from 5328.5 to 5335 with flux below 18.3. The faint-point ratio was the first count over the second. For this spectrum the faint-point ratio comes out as 1.5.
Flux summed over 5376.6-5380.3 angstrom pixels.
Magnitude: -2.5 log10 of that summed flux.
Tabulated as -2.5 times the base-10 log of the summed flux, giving -4.34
